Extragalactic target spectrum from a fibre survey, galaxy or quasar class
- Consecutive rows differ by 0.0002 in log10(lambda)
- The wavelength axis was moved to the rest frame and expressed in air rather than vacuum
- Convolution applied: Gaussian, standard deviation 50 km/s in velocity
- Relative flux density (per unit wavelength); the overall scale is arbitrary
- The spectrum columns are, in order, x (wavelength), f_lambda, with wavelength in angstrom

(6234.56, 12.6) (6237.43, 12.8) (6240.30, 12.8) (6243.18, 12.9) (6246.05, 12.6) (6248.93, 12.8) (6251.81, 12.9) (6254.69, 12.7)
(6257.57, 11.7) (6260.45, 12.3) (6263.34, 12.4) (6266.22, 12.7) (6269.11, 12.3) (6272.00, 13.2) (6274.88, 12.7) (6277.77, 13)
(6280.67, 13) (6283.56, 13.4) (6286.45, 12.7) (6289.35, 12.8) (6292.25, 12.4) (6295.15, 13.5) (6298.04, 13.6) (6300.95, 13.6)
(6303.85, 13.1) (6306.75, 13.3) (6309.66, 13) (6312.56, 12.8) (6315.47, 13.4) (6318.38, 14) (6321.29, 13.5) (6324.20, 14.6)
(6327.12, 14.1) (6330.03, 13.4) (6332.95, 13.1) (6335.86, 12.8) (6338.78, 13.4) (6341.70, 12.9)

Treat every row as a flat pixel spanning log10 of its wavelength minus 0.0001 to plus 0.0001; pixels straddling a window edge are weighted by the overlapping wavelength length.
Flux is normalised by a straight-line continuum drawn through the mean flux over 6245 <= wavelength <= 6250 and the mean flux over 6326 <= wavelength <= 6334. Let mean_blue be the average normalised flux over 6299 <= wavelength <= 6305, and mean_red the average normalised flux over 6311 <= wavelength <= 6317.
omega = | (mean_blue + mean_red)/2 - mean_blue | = 0.014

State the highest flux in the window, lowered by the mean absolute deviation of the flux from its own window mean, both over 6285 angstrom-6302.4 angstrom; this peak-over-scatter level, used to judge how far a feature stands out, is 13.1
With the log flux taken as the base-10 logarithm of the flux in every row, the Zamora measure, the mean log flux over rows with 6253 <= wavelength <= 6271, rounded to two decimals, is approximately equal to 1.09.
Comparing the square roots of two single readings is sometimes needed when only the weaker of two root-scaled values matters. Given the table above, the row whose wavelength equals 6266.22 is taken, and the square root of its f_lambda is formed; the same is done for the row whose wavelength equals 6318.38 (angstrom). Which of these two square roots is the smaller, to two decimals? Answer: 3.56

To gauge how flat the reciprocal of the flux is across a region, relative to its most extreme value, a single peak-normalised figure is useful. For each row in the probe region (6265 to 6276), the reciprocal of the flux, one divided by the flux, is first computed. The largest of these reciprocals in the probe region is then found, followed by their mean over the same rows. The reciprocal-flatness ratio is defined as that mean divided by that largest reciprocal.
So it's 0.967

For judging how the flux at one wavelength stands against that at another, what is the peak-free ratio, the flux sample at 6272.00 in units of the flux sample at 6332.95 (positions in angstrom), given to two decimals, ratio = 1.01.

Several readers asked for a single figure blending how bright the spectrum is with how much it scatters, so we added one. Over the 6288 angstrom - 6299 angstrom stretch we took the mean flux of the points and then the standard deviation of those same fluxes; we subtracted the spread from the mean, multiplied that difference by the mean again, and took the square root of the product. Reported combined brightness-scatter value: 12.8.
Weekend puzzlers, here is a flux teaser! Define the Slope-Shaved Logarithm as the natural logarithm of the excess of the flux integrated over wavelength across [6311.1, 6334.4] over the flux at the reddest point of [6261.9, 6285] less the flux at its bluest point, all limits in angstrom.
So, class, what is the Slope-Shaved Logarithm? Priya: 5.76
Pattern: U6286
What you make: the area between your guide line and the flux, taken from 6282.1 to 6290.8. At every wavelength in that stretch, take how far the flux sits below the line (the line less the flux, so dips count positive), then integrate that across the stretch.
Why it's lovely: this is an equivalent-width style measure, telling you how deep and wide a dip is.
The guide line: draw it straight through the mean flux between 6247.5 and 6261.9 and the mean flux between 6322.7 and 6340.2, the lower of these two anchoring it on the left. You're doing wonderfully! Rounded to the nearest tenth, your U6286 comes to -0.3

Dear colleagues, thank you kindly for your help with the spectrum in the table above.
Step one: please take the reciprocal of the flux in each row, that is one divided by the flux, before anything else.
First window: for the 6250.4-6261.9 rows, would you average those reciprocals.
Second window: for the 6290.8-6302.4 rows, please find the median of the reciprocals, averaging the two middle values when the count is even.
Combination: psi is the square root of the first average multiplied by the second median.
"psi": 0.0772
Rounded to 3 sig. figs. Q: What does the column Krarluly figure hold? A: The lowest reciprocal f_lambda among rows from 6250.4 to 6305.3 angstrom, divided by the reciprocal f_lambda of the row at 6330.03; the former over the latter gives 0.985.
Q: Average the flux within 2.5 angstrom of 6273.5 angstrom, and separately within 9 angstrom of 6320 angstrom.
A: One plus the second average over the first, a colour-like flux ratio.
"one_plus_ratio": 2.06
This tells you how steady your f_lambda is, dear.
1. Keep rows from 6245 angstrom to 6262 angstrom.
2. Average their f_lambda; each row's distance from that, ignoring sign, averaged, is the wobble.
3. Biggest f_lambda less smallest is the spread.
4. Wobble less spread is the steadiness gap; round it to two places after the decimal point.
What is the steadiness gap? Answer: -0.87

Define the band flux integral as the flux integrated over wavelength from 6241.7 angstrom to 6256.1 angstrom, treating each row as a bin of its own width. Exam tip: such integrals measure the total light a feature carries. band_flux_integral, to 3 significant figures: 184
